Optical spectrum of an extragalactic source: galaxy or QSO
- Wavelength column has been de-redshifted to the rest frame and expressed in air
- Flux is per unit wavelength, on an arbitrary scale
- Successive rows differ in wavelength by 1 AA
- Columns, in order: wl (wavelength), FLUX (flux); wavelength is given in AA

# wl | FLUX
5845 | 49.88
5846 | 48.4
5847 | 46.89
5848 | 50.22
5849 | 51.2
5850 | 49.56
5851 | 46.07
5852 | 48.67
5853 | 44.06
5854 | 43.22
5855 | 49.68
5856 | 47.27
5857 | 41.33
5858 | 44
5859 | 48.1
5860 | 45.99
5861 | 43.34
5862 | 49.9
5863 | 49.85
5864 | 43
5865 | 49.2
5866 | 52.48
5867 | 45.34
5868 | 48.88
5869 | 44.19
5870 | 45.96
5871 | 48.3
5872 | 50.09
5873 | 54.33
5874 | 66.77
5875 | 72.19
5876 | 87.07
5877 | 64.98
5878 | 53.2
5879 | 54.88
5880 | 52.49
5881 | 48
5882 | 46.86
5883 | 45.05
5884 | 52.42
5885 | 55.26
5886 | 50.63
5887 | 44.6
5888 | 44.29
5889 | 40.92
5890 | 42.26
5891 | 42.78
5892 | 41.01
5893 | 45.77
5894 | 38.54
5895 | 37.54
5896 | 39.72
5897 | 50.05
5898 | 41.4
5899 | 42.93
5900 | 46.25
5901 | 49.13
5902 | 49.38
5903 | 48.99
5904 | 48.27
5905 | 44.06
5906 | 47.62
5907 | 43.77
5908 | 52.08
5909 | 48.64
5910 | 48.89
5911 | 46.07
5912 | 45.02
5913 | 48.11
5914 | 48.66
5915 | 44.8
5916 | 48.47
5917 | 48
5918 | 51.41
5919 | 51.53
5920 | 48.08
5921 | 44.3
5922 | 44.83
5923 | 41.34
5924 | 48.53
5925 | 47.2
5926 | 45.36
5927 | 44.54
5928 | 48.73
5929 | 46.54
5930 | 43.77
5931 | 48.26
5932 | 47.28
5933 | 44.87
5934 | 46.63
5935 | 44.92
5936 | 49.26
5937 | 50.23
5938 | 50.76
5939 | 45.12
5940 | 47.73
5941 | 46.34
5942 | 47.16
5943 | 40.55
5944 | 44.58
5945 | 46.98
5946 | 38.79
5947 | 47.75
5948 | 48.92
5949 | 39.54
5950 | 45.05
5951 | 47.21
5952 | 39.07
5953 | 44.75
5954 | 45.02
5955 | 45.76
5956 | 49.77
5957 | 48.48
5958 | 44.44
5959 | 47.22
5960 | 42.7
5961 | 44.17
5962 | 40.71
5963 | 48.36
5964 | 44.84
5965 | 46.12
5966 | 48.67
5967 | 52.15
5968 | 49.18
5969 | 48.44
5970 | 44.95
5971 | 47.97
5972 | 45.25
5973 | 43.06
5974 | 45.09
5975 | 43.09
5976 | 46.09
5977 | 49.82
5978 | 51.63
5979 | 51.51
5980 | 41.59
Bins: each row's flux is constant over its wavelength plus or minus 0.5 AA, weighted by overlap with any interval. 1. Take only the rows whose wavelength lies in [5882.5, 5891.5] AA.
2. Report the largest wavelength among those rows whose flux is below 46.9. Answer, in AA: 5891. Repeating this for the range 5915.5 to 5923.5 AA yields 5923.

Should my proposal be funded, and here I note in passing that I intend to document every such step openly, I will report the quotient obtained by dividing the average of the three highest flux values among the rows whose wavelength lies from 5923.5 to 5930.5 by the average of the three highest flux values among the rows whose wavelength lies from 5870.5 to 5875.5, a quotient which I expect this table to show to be 0.75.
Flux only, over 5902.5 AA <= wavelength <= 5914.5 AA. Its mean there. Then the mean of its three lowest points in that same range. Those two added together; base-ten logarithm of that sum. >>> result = 1.96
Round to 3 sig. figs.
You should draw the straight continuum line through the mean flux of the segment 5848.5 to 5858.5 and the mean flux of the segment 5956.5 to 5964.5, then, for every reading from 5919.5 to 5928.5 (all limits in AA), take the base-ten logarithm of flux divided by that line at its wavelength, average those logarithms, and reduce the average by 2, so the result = -2.00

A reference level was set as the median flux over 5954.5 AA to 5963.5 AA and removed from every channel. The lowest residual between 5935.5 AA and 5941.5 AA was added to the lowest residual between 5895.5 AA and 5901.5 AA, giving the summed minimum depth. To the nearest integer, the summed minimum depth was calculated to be -7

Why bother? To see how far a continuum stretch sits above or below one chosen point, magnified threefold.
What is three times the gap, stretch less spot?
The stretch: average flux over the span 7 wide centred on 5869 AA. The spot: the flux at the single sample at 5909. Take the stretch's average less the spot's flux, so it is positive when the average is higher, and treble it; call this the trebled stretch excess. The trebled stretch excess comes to -2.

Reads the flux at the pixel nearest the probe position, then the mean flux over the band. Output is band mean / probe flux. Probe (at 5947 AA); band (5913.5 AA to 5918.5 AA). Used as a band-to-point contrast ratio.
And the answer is 1.01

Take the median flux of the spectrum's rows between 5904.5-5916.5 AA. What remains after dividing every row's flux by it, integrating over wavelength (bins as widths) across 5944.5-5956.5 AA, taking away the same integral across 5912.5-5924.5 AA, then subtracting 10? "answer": -10.6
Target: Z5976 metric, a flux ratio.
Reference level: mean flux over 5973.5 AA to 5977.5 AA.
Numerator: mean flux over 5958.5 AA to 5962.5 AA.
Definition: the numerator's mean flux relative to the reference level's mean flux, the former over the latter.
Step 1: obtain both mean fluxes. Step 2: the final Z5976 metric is 0.95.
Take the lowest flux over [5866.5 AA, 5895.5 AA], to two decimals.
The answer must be 37.54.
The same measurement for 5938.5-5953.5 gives 38.79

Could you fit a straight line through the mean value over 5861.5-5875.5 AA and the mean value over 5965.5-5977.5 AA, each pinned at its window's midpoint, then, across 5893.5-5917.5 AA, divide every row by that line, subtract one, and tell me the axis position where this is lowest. 5895 AA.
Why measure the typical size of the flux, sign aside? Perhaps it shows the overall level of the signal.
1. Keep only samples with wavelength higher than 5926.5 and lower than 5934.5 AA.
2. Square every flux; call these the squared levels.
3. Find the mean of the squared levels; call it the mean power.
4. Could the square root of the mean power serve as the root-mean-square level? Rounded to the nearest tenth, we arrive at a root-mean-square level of 46.4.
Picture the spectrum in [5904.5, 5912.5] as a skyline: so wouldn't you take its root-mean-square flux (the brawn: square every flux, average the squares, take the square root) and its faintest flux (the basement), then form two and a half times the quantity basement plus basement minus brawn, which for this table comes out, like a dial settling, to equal 101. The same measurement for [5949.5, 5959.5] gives 81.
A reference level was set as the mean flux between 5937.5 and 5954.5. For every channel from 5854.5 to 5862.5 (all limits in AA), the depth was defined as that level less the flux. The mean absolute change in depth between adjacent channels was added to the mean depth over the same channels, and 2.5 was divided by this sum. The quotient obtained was 1.0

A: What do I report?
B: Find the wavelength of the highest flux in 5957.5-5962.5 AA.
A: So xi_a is 5959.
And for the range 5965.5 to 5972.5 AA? 5967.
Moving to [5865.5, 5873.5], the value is 5873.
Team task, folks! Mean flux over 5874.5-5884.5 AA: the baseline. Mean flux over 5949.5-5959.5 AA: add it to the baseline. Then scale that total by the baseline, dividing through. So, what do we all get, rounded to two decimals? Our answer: 1.79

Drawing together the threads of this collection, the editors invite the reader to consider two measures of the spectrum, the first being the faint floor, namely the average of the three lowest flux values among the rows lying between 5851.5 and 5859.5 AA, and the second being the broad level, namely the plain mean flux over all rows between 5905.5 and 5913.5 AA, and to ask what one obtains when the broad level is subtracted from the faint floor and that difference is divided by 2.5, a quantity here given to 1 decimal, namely -1.9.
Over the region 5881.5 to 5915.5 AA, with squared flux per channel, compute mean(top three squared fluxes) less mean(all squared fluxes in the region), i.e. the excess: 712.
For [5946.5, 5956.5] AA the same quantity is 321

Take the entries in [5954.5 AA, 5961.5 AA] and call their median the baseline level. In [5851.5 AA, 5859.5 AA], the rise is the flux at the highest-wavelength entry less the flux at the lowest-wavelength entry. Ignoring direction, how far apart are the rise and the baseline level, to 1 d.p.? 46.3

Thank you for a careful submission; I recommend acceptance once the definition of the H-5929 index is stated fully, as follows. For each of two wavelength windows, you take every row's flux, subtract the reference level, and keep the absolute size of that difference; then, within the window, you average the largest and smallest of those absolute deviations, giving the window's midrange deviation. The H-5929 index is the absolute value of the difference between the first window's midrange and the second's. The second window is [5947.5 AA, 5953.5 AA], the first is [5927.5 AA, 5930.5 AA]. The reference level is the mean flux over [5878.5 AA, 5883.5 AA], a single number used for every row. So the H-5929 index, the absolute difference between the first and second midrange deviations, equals 2.3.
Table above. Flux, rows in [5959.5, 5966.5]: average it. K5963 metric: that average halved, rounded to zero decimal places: 23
